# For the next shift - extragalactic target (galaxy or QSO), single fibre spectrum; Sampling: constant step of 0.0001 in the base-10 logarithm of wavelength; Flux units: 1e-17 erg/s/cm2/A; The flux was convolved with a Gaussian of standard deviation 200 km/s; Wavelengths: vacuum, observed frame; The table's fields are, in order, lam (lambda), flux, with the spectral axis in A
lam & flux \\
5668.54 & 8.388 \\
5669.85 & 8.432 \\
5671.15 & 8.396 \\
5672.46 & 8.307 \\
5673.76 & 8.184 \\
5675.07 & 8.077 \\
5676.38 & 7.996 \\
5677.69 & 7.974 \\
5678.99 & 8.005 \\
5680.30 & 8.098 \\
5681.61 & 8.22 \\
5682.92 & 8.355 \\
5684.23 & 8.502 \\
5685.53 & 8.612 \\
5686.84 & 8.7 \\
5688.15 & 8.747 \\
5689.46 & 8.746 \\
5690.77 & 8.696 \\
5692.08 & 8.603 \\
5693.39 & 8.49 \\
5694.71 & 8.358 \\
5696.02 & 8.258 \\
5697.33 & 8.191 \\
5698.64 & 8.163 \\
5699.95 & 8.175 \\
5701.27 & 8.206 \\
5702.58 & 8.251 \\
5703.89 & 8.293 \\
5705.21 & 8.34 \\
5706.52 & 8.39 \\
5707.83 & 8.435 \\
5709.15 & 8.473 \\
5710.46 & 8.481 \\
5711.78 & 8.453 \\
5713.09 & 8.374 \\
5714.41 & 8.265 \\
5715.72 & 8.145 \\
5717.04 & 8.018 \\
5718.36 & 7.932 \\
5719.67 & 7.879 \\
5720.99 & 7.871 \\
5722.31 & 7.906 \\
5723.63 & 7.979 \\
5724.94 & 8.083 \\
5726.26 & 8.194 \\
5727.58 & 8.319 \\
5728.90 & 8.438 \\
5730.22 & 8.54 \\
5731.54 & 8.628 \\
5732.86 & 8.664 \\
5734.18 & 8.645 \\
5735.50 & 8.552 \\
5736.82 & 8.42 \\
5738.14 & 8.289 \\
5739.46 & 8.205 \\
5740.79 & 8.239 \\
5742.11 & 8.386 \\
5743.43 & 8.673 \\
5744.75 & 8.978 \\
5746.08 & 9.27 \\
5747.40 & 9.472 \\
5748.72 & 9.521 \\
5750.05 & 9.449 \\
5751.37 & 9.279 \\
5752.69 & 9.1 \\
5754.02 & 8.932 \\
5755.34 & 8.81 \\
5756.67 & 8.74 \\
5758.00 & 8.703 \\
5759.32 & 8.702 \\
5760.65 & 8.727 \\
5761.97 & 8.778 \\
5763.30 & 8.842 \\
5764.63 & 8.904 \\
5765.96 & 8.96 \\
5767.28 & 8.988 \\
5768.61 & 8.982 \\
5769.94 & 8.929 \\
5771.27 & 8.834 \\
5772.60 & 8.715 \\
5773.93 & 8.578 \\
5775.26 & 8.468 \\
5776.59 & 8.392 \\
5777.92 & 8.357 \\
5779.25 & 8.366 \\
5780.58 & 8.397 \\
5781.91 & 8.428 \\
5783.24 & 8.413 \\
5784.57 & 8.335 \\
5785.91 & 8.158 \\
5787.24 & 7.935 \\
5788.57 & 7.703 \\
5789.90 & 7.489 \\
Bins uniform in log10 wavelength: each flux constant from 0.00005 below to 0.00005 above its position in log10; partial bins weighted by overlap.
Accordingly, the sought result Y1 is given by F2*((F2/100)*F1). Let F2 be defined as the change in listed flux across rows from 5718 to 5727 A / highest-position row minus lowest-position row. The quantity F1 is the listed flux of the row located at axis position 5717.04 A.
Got 0.006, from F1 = 8.018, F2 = 0.26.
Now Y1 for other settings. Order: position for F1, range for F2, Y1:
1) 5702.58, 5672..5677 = 0.008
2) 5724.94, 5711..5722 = 0.027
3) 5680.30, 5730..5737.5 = 0.001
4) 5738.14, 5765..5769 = 0.000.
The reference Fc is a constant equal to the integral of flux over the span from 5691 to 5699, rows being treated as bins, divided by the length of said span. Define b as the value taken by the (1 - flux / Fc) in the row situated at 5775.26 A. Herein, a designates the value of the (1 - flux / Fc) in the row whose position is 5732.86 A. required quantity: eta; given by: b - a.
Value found 0.023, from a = -0.04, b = -0.012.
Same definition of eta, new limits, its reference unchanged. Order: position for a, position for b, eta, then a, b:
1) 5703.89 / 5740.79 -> 0.006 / 0.01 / 0.015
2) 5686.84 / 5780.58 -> 0.036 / -0.04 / -0.004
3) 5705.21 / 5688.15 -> -0.049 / 0.00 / -0.045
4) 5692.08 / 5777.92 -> 0.029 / -0.03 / 0.001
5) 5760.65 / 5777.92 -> 0.044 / -0.04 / 0.001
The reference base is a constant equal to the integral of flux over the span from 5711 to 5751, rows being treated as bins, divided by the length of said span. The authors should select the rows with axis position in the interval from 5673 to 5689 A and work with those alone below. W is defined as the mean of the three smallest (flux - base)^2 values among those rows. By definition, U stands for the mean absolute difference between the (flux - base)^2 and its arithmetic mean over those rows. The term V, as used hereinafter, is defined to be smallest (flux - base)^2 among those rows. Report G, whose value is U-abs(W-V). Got 0.06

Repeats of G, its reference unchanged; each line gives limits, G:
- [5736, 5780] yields 0.21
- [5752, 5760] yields 0.10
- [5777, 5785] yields 0.00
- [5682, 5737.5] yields 0.07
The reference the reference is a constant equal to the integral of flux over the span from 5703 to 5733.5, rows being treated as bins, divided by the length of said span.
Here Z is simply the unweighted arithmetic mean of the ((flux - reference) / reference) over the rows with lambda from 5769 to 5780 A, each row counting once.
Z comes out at 0.038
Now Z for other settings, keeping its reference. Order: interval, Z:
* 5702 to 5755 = 0.028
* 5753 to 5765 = 0.064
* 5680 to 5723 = 0.007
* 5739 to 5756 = 0.083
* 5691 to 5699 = 0.010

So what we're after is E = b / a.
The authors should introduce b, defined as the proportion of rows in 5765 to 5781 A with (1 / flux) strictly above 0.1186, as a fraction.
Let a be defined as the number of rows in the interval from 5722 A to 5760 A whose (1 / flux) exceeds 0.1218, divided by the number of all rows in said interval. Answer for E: 1.9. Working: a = 0.17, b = 0.33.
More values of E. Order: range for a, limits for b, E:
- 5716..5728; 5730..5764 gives 0.2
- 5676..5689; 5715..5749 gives 1.4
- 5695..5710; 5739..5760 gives 0.5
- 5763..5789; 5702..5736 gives 4.1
